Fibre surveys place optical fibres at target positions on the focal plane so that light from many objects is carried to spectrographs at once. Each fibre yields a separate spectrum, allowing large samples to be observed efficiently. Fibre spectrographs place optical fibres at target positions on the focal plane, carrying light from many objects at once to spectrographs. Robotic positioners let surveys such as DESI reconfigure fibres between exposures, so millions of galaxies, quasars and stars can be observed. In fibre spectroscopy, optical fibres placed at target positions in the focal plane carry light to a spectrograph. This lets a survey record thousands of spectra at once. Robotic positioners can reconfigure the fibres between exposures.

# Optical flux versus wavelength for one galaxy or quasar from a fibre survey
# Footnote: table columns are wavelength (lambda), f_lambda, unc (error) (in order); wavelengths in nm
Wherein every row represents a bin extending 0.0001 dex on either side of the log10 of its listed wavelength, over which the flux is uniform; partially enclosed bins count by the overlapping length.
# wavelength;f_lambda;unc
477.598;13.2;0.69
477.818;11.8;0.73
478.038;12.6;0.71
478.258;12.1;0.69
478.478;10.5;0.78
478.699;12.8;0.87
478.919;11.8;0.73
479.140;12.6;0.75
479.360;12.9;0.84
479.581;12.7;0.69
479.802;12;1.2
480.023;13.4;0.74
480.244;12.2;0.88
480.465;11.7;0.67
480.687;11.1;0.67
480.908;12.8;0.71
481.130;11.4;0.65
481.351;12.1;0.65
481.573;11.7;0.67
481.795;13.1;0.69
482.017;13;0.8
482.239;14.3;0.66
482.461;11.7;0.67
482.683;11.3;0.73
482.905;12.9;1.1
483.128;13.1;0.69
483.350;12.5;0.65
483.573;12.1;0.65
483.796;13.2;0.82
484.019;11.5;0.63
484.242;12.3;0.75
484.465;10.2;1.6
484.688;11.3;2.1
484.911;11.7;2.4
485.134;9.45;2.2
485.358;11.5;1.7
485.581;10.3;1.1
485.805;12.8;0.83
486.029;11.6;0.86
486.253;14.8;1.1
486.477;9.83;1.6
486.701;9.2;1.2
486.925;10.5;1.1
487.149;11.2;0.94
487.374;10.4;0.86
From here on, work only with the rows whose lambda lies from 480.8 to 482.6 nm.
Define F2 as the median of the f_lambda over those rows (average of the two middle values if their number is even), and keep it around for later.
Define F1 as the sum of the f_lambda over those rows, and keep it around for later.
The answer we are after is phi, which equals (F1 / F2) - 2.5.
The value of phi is 5.5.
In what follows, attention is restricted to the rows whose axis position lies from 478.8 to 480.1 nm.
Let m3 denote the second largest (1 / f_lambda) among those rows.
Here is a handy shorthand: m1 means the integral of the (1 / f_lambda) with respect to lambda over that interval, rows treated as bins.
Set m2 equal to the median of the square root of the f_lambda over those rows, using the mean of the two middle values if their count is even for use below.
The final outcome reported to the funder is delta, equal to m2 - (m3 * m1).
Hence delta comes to 3.55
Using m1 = 0.104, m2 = 3.56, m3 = 0.083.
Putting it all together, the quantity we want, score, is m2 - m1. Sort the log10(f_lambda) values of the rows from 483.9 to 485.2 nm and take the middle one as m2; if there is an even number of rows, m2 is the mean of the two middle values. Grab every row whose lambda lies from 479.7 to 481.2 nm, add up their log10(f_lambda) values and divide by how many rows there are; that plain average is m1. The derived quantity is -0.02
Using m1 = 1.081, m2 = 1.06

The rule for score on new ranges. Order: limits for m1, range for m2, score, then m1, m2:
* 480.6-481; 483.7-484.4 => 0.01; 1.076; 1.09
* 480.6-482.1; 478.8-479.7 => 0.02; 1.085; 1.10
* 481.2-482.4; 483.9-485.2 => -0.05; 1.108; 1.06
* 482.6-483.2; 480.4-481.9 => -0.03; 1.094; 1.07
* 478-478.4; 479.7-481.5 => -0.01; 1.092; 1.08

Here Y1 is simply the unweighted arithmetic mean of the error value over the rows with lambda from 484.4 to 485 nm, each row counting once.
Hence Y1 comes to 2.03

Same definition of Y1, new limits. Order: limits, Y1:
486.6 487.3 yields 1.08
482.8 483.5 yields 0.81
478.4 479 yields 0.79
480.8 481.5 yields 0.67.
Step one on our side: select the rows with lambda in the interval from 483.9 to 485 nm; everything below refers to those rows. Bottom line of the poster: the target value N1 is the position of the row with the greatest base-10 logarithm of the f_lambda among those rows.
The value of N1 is 484.242 nm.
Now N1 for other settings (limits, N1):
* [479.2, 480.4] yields 480.023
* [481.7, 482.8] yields 482.239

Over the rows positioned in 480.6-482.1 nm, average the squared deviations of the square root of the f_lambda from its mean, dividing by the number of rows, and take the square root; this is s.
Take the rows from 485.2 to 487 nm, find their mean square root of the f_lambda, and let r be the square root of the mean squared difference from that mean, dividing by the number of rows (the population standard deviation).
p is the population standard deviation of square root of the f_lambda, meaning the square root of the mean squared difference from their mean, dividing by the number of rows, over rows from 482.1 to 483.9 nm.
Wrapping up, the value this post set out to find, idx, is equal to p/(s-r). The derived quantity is -0.9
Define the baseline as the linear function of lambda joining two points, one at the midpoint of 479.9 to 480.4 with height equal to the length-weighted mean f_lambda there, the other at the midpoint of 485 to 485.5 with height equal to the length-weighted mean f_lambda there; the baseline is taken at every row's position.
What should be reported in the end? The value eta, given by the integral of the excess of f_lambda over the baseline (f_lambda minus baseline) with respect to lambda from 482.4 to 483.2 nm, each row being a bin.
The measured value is 0.5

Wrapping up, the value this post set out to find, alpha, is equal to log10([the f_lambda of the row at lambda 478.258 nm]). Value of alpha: 1.08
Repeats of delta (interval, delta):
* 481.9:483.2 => 3.59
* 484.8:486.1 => 3.39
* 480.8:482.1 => 3.52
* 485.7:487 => 3.31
